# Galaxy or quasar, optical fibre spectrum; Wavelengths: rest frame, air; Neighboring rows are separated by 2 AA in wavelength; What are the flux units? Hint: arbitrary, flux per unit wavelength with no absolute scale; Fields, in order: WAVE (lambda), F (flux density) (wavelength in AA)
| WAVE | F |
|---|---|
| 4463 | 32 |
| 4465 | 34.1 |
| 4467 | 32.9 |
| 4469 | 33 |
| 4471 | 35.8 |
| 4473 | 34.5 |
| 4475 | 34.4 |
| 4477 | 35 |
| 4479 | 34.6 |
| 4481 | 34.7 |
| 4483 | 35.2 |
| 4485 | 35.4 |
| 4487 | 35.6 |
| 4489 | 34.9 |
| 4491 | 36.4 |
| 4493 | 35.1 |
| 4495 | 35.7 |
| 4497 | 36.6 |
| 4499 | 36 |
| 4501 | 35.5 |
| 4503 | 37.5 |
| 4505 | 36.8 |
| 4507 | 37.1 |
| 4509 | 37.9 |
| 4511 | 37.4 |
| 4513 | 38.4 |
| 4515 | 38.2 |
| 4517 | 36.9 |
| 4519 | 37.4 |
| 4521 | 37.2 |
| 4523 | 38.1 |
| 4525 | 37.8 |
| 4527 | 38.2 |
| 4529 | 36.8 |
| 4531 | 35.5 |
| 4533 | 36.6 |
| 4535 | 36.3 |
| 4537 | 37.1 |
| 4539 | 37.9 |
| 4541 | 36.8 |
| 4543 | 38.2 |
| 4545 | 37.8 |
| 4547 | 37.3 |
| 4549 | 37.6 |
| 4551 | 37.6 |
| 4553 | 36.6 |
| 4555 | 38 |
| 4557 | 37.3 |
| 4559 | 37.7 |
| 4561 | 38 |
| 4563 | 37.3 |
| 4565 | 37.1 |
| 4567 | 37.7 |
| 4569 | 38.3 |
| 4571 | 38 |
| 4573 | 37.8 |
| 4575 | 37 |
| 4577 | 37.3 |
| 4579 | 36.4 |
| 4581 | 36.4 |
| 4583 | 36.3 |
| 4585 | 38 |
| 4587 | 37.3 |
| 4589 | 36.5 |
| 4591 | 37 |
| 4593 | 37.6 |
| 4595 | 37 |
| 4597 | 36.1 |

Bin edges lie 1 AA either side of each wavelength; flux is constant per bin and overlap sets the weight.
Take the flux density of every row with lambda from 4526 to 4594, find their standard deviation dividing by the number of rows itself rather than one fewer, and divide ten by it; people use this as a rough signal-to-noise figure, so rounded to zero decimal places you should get 15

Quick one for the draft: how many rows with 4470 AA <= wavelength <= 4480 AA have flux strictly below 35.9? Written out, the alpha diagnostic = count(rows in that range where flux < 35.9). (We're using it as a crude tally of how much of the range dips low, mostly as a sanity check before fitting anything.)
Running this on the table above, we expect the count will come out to 5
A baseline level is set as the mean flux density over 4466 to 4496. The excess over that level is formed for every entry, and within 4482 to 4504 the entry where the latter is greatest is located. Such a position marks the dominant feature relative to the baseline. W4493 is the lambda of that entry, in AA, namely 4503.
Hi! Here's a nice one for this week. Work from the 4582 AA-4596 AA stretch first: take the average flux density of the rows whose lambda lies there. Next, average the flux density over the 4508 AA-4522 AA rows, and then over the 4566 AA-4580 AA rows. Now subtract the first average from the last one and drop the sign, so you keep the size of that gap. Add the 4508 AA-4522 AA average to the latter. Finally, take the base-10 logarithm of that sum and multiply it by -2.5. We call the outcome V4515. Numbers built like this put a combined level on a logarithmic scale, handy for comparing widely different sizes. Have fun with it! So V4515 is -3.95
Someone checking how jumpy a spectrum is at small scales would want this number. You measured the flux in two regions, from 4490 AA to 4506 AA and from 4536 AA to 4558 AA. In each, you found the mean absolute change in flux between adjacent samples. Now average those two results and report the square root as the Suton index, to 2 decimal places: 0.92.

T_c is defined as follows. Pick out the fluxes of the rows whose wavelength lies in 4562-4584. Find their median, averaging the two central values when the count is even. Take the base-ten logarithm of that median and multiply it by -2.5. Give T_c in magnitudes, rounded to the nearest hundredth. -3.93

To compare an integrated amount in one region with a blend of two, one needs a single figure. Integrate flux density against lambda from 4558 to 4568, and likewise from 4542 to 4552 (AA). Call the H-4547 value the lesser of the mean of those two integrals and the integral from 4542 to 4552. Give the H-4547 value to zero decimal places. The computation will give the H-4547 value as 376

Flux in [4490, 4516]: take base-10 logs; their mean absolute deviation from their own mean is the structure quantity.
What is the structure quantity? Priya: 0.0102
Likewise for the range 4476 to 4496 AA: 0.0051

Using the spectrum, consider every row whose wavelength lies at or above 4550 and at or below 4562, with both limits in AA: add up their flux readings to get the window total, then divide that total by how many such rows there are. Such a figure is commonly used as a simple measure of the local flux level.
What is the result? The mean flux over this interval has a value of 37.5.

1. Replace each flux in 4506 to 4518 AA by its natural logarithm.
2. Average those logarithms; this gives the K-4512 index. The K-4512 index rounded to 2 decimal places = 3.63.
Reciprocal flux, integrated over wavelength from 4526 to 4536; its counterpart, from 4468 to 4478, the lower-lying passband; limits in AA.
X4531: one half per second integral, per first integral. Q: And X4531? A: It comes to 6.3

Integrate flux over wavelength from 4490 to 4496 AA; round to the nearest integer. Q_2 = 214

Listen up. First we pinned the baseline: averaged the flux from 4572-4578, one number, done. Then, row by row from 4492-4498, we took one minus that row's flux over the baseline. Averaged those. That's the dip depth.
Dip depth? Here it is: 0.04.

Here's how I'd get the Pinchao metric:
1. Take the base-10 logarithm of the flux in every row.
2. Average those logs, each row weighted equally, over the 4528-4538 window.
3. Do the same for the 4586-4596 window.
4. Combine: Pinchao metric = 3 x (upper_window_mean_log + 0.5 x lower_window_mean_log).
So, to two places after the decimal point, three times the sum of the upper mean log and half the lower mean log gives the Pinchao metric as 7.05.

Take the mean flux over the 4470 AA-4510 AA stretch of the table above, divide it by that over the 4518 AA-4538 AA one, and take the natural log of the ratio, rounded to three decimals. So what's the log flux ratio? -0.037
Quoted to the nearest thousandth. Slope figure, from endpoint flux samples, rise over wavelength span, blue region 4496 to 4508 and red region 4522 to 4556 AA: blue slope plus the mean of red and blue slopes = 0.073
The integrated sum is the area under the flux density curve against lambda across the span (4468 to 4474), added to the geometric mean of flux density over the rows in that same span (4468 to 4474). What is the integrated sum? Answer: 241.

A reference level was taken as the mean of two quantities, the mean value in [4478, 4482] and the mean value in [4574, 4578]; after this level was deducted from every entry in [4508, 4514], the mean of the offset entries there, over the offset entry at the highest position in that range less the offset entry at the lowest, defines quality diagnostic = 4.0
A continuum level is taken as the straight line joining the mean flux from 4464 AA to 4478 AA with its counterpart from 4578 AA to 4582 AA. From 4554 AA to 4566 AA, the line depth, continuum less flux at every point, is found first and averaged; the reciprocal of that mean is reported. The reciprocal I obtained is -0.6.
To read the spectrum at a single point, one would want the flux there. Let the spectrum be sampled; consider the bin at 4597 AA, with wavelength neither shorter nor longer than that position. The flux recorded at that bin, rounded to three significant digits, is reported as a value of 36.1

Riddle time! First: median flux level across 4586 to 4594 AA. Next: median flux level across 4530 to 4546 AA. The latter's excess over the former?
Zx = -0.2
